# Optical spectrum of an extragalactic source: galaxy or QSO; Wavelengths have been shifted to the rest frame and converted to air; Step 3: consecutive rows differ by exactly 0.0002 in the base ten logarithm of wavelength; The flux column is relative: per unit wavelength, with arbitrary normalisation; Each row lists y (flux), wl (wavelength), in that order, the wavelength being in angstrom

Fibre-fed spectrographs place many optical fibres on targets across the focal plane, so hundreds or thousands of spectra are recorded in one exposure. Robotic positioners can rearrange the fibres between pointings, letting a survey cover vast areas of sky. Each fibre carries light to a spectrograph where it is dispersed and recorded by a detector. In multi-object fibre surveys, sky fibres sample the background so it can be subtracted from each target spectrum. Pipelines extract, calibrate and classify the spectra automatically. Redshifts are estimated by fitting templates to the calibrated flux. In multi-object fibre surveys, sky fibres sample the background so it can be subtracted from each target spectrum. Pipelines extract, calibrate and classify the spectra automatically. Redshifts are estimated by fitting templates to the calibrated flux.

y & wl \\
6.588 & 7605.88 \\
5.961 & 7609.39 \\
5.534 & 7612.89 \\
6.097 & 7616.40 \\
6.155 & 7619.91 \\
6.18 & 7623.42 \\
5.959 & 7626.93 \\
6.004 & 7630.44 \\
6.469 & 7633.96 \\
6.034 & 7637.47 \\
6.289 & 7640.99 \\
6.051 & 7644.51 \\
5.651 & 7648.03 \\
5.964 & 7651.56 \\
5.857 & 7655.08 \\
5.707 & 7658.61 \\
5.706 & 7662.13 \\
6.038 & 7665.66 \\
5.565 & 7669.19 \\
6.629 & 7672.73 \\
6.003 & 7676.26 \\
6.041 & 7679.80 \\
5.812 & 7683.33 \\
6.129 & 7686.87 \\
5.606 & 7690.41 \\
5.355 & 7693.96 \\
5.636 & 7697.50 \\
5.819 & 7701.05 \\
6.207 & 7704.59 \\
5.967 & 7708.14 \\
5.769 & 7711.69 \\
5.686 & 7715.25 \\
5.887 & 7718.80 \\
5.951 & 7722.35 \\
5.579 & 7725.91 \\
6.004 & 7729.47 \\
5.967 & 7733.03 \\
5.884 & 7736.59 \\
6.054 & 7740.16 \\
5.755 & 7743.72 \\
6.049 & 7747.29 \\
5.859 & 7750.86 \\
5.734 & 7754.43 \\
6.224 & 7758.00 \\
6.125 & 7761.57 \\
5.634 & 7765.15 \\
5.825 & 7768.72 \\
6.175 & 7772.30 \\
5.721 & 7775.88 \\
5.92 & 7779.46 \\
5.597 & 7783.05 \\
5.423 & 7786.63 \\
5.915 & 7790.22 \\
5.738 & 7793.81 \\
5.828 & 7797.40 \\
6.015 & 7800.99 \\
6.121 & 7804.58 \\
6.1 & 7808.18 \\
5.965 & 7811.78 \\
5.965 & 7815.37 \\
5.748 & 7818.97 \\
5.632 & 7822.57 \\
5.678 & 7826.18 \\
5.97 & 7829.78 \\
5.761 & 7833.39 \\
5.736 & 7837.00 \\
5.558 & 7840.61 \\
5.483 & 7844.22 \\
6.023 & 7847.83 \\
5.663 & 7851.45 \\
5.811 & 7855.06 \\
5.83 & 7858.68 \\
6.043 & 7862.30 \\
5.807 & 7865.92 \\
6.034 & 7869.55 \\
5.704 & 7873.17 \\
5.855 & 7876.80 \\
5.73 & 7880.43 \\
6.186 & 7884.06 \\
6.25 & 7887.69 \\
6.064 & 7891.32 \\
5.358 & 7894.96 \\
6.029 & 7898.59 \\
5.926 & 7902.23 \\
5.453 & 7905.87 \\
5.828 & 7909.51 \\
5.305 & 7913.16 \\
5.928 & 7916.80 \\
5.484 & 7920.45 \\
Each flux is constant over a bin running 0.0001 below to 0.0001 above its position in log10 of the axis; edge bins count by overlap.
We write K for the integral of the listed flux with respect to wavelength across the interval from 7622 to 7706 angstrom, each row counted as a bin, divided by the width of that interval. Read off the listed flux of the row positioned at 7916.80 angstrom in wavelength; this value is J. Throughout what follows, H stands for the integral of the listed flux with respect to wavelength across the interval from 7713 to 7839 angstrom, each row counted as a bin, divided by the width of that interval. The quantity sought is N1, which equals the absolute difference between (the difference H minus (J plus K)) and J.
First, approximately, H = 5.86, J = 5.928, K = 5.944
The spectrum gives 11.9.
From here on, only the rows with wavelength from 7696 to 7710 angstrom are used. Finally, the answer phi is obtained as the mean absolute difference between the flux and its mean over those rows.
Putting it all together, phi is 0.18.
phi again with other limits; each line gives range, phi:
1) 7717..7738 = 0.10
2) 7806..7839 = 0.14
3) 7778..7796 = 0.17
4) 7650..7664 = 0.10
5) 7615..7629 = 0.07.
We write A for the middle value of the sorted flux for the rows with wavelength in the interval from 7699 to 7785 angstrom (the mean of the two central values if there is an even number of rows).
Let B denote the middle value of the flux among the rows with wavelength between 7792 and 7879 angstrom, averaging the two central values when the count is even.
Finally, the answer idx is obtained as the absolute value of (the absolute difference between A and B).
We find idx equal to 0.07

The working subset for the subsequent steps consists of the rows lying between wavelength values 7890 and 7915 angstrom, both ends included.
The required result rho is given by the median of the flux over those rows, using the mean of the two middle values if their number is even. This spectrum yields 5.83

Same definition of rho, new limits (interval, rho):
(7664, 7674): 6.04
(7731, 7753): 5.93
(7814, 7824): 5.75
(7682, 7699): 5.64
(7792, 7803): 5.83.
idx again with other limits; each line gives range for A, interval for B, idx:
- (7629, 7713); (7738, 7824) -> 0.08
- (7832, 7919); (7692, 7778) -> 0.05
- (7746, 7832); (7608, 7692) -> 0.12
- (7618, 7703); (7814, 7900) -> 0.17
